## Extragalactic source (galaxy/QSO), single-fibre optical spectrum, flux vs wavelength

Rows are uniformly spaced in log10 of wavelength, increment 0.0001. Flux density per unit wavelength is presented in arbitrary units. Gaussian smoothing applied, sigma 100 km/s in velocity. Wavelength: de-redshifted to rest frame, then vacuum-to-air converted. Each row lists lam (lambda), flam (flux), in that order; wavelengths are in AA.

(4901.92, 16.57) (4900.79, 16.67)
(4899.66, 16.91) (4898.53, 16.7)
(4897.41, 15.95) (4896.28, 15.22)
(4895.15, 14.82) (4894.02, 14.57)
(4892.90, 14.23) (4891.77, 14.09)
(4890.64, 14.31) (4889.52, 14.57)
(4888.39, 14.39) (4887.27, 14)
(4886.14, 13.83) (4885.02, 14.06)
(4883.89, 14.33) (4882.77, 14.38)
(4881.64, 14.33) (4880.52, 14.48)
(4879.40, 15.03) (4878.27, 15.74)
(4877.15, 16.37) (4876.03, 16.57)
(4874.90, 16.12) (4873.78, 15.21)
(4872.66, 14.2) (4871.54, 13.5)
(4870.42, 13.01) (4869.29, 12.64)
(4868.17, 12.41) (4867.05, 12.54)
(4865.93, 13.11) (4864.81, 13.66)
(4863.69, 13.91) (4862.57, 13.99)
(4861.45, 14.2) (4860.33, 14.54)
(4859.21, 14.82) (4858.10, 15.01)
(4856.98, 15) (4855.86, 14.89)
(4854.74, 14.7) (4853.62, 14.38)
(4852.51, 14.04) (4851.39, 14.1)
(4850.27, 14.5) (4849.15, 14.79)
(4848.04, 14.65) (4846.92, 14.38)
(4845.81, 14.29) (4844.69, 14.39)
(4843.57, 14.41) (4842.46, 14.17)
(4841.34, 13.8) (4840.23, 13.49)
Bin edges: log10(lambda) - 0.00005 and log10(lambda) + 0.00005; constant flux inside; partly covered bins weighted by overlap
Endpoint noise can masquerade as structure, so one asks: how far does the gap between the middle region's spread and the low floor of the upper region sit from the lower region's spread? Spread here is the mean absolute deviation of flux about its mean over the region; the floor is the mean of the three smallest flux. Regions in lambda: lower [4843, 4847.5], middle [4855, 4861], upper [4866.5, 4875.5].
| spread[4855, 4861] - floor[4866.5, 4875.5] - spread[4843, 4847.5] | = 12.4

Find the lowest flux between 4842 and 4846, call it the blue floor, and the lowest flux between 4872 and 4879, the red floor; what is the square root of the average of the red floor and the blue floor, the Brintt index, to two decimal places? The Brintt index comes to 3.77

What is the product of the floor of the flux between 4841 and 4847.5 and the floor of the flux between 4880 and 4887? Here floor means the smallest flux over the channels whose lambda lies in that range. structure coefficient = 191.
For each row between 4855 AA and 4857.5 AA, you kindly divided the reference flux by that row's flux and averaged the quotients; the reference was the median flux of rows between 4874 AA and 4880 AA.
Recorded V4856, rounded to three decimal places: 1.079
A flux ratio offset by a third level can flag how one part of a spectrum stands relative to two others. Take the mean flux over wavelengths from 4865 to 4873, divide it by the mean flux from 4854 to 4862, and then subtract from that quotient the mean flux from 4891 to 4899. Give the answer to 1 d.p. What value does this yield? -14.2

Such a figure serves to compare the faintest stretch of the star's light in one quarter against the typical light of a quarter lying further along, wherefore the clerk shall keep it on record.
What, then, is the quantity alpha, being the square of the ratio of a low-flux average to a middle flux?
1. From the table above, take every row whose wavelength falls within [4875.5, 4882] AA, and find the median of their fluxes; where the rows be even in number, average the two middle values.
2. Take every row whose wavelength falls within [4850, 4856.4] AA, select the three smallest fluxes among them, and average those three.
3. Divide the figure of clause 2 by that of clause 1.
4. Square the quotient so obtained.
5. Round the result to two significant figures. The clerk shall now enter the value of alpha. 0.85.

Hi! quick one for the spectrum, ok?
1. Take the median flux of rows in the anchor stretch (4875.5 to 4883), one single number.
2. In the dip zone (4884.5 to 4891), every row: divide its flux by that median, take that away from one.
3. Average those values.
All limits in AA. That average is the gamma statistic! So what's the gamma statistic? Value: 0.056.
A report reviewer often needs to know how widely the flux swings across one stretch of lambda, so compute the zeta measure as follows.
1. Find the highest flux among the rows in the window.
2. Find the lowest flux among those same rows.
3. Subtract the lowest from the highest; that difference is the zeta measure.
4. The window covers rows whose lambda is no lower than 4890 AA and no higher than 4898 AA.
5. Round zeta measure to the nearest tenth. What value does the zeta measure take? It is 1.9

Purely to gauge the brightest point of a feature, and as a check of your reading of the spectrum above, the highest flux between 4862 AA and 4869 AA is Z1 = 13.99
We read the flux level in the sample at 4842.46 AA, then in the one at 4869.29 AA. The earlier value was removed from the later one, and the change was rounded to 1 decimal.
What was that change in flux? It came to -1.5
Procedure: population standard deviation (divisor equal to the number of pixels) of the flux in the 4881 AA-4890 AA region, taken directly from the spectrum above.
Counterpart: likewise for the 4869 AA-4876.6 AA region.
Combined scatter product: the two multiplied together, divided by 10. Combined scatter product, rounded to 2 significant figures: 0.033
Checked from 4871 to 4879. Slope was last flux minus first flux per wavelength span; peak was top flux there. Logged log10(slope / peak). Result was -1.70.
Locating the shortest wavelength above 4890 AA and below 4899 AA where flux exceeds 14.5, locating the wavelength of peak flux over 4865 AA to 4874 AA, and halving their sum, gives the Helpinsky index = 4883.9 AA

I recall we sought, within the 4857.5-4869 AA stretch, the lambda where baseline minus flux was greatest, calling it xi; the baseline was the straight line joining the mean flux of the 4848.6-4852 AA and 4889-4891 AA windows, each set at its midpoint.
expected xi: 4868.17 AA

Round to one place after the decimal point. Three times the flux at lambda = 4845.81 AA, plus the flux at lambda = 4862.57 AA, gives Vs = 56.9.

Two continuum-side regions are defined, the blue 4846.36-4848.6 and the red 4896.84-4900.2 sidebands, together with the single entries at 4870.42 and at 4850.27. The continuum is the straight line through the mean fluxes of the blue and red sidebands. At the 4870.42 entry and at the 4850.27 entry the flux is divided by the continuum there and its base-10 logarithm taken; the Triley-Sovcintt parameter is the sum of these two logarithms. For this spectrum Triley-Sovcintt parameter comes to -0.08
